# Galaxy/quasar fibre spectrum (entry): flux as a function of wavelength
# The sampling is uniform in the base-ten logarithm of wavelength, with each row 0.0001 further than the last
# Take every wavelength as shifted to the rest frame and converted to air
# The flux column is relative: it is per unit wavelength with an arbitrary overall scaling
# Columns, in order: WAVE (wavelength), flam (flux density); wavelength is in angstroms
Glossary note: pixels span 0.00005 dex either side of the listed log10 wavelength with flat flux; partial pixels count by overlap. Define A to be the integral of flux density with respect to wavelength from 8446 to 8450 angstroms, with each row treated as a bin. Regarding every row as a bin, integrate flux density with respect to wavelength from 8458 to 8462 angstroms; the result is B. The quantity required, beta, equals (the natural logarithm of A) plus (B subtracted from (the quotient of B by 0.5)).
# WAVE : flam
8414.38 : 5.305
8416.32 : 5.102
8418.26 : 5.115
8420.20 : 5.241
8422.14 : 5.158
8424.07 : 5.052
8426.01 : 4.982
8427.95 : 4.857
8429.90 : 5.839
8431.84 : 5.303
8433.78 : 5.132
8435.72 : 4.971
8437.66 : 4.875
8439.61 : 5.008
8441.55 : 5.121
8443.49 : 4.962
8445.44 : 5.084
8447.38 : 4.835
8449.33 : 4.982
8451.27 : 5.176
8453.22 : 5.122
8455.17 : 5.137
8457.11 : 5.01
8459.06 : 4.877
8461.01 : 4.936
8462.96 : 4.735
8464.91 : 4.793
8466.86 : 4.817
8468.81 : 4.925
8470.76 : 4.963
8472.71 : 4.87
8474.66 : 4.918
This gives 22.6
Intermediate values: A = 19.7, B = 19.6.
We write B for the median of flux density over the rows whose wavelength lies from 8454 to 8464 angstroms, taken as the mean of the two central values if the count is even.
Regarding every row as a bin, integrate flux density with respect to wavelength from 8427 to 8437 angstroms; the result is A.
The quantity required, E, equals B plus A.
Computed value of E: 57.0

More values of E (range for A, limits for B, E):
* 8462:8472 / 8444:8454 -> 53.6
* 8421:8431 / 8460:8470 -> 56.6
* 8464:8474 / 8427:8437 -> 53.9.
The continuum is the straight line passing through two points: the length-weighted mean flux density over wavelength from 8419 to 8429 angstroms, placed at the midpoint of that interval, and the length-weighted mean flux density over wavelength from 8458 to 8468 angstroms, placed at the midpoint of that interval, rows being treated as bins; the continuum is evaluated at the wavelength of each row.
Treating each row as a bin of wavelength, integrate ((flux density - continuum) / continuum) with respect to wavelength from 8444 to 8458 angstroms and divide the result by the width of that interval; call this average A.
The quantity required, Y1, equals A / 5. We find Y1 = 0.006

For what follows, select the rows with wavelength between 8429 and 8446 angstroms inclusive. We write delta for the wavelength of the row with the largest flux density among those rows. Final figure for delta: 8429.90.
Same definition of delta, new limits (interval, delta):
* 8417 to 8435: 8429.90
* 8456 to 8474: 8457.11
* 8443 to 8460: 8451.27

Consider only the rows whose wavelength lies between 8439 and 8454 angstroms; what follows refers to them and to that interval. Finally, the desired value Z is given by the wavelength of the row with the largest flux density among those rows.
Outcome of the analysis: 8451.27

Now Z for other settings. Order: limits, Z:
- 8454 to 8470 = 8455.17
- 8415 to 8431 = 8429.90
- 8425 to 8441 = 8429.90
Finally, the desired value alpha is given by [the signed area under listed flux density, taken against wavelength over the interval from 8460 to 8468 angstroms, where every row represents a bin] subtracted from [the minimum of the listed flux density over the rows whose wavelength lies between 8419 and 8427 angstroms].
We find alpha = -33.6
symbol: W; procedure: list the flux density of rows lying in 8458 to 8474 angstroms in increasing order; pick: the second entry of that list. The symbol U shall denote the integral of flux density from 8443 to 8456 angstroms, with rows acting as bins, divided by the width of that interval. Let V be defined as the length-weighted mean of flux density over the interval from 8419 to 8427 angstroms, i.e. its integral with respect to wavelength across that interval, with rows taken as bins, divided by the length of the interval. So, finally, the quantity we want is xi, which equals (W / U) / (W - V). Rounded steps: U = 5.04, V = 5.11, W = 4.793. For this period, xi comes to -3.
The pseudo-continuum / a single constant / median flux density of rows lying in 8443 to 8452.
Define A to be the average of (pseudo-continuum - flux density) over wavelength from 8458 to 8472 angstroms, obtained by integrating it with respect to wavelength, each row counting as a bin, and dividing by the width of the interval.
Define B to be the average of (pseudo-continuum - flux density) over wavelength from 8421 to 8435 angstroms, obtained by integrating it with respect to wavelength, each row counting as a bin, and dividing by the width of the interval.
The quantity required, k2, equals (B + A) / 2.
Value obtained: -0.04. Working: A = 0.12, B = -0.20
